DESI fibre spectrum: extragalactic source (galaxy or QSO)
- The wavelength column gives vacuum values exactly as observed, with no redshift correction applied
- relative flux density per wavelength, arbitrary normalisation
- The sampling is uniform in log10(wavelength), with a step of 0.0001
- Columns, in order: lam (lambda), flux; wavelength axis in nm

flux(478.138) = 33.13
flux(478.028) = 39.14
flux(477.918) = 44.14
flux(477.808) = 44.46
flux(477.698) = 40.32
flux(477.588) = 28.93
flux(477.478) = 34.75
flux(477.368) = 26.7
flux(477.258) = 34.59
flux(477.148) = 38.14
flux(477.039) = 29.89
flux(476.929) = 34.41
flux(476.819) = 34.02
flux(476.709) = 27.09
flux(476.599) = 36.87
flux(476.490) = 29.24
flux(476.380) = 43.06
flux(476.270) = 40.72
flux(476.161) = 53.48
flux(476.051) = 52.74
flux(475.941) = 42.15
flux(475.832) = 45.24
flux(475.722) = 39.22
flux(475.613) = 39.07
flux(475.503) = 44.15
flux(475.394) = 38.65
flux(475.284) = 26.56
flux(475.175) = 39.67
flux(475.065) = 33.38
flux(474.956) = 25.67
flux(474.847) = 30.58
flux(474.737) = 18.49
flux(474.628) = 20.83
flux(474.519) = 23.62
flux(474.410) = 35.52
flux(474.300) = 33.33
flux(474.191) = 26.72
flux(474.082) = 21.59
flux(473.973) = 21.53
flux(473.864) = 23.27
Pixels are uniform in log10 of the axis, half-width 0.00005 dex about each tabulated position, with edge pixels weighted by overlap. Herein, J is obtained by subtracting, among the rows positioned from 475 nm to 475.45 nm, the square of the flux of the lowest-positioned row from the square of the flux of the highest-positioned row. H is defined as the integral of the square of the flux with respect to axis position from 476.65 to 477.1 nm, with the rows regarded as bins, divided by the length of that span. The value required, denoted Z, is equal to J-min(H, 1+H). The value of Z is -623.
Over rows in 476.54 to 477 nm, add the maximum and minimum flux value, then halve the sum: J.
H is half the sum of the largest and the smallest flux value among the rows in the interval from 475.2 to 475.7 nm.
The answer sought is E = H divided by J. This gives 1.1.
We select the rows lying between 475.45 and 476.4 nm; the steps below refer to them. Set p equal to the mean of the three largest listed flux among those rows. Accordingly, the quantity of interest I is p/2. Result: 25.2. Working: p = 50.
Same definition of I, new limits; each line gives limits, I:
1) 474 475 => 16.6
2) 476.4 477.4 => 18.3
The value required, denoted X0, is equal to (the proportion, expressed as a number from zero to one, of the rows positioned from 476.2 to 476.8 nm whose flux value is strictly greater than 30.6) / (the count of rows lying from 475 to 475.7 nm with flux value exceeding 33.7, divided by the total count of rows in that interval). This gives 0.90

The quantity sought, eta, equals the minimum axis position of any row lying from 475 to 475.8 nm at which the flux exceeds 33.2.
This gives 475.065 nm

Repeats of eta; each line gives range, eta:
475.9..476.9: 475.941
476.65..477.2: 476.819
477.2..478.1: 477.258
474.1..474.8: 474.300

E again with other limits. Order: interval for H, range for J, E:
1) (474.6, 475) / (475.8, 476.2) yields 0.5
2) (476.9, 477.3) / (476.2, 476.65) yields 0.9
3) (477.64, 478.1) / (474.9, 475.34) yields 1.3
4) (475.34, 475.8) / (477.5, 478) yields 1.1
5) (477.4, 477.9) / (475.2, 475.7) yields 1.0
